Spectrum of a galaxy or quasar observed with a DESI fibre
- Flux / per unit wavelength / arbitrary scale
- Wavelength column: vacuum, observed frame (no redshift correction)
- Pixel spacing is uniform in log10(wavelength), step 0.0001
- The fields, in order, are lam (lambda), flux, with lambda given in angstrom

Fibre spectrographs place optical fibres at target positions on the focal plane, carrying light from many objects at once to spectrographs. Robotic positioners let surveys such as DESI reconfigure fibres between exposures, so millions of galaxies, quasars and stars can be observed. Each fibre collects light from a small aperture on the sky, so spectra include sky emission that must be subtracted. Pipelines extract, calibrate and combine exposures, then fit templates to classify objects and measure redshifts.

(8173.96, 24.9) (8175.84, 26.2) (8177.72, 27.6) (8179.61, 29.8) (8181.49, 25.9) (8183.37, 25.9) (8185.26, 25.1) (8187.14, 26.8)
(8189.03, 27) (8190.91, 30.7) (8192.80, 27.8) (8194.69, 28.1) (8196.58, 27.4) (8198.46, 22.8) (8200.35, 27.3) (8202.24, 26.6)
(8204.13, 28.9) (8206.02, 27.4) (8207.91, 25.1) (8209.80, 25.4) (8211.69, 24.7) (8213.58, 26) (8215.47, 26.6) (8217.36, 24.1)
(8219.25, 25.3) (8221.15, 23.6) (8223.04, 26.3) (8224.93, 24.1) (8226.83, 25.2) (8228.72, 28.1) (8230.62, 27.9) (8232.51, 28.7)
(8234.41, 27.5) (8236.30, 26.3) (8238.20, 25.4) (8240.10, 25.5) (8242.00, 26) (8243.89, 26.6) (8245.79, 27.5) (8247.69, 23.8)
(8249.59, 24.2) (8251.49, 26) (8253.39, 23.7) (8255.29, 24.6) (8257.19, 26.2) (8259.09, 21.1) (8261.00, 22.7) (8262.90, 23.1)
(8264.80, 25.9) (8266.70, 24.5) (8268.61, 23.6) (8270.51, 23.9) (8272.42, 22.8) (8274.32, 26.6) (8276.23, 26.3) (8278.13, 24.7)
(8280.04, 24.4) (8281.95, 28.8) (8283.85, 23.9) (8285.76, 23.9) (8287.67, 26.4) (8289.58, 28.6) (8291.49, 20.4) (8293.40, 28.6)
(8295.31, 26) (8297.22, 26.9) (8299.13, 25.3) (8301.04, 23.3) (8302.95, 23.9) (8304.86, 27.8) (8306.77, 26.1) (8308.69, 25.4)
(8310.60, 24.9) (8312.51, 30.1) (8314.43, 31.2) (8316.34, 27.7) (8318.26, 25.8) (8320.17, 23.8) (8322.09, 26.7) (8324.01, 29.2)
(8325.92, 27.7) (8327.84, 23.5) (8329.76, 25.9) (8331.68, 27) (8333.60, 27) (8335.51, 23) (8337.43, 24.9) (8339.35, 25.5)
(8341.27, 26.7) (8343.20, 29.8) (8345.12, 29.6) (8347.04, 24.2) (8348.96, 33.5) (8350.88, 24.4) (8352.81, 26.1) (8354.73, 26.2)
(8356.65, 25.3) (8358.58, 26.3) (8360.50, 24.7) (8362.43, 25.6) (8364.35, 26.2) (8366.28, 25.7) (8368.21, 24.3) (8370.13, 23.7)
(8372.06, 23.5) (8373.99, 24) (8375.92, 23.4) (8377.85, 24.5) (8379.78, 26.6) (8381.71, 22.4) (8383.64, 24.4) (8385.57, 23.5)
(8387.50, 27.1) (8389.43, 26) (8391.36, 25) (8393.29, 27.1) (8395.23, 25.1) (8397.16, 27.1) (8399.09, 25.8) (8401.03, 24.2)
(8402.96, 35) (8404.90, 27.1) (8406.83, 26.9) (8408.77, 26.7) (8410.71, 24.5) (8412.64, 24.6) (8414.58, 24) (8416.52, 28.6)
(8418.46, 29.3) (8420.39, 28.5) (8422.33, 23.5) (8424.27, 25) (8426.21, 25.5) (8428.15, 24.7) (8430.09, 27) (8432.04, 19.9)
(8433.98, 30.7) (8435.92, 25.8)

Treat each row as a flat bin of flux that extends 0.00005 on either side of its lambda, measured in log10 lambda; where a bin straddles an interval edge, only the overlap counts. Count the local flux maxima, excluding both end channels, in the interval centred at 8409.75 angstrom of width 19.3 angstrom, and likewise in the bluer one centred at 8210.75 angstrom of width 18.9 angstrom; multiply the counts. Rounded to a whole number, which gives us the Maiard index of 6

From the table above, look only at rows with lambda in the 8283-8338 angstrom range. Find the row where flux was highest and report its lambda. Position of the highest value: 8314.43 angstrom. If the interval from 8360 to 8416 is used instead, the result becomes 8402.96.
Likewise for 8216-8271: 8232.51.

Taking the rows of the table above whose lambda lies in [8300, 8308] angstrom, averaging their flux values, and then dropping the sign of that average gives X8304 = 25.3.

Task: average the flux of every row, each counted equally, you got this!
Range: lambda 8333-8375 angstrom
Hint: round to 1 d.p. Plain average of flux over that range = 25.9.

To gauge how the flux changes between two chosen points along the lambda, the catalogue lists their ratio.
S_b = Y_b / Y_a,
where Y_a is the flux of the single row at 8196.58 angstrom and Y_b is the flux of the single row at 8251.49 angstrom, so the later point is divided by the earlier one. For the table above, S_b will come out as 0.95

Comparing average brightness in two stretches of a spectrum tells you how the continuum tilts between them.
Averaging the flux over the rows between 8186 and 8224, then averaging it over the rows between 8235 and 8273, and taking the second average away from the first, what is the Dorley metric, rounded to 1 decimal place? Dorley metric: 1.7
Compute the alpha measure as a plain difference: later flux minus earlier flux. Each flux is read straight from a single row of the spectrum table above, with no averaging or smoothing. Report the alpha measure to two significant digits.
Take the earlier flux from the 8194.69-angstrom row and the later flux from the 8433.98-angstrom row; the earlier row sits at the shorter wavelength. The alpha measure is 2.6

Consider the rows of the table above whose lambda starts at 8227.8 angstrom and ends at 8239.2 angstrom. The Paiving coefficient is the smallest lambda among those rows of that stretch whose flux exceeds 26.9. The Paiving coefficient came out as 8228.72 angstrom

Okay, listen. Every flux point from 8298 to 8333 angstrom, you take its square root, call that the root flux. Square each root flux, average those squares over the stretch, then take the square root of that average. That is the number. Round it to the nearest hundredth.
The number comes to 5.14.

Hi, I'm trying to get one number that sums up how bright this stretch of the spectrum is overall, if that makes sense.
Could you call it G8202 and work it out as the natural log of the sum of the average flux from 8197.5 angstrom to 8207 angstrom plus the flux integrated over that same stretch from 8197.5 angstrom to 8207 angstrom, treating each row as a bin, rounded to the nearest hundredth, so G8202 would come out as 5.63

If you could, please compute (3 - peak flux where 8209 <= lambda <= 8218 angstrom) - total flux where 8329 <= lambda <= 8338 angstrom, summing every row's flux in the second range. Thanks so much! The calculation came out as -151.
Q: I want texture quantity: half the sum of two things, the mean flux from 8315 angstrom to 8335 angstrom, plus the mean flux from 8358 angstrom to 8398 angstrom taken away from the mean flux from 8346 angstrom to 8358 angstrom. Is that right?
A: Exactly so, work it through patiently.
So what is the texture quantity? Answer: 14.0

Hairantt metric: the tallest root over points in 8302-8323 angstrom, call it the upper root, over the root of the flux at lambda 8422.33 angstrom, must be 1.15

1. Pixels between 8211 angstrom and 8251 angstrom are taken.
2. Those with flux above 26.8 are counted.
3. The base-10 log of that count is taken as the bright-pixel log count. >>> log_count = 0.70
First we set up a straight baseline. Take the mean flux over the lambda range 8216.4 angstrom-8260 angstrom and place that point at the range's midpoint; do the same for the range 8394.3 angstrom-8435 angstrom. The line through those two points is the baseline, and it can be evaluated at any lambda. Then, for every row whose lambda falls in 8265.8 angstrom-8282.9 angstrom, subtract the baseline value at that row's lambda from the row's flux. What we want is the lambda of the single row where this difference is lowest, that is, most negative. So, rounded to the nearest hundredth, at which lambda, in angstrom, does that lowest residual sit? 8272.42 angstrom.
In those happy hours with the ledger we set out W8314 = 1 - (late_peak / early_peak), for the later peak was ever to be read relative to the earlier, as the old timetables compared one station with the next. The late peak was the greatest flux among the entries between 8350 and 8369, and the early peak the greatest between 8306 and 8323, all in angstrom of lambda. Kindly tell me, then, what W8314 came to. 0.16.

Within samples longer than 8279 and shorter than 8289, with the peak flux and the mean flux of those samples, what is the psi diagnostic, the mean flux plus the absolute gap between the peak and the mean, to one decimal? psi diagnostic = 28.8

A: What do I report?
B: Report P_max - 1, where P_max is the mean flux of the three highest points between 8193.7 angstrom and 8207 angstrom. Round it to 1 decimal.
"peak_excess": 27.1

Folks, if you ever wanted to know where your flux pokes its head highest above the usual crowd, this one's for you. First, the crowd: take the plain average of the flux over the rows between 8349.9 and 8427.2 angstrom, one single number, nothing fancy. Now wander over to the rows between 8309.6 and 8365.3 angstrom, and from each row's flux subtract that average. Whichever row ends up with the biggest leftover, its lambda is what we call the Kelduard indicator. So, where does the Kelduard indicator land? 8348.96 angstrom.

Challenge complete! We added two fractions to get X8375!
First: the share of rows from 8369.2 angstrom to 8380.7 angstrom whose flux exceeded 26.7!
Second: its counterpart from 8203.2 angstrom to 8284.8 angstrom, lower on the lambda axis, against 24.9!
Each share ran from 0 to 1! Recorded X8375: 0.58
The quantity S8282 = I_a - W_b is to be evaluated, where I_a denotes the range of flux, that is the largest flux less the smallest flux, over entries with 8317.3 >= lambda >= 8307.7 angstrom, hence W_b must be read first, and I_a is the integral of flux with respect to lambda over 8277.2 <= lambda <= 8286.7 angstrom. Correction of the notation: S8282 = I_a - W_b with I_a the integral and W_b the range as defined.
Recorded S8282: 233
